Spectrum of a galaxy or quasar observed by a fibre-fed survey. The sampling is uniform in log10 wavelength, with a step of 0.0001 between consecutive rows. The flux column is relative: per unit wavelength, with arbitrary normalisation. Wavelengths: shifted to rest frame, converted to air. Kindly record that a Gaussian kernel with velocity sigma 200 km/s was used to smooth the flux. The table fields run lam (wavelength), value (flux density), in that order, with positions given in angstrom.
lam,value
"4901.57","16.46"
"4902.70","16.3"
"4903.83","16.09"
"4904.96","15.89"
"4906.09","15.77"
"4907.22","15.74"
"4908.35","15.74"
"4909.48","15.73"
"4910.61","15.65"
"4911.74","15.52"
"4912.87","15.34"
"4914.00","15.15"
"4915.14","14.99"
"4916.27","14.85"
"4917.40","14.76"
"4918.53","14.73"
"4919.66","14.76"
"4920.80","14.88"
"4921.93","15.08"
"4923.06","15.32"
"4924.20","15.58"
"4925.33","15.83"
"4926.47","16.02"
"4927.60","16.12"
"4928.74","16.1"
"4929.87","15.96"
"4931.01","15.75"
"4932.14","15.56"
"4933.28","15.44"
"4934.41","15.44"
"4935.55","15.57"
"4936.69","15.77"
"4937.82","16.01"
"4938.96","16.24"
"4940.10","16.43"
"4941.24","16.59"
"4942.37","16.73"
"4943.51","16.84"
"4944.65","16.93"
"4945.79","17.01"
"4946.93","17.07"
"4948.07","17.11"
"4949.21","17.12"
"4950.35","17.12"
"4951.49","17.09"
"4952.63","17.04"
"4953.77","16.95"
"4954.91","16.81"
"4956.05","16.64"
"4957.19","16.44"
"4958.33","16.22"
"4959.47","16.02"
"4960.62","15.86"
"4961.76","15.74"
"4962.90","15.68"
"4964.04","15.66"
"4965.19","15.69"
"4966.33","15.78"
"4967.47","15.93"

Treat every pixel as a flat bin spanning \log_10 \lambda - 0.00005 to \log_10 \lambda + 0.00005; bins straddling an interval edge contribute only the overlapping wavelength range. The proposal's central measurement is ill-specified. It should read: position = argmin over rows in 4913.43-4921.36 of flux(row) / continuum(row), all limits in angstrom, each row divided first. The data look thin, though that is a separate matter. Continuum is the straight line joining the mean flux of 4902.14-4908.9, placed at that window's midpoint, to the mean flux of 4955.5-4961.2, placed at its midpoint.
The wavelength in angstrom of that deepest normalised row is 4918.53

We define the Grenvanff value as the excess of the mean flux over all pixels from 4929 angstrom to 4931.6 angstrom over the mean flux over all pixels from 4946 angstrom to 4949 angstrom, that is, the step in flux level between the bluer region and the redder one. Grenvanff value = -1.2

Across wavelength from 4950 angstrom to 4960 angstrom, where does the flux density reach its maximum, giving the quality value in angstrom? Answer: 4950.35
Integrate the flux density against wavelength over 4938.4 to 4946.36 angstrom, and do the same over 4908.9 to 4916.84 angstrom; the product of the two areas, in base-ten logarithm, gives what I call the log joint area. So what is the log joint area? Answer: 4.21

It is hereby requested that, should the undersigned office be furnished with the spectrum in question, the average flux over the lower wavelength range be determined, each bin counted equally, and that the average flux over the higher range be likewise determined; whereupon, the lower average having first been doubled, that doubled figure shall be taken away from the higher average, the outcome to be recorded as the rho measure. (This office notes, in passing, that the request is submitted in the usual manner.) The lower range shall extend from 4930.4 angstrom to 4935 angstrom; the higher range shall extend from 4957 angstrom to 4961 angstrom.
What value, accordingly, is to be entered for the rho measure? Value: -15.0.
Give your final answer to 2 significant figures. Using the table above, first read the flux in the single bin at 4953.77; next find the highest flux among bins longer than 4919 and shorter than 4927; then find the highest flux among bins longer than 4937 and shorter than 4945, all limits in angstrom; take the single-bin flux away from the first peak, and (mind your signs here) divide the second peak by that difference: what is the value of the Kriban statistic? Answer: -18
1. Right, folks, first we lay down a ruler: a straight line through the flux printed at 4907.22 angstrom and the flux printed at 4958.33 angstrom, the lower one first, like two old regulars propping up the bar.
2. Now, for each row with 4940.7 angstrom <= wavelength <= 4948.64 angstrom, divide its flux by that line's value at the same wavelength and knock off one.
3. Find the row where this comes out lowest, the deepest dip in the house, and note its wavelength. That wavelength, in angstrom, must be 4941.24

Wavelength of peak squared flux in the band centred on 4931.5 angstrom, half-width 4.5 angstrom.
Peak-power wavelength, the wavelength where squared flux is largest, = 4927.60 angstrom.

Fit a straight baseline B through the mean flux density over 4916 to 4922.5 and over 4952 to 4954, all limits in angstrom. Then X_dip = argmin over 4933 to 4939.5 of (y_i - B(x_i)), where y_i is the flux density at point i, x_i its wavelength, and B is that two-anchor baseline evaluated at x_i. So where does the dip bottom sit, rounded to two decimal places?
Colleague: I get 4934.41 angstrom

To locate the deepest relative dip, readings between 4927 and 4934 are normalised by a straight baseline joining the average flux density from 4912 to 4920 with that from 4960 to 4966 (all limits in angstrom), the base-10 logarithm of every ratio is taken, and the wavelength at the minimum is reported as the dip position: 4933.28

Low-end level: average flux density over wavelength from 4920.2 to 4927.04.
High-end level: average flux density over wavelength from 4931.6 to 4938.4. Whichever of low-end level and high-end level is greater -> 15.6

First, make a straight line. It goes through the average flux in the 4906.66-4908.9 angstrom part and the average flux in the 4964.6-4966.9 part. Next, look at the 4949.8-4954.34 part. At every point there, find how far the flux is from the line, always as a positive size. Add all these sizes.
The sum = 5.3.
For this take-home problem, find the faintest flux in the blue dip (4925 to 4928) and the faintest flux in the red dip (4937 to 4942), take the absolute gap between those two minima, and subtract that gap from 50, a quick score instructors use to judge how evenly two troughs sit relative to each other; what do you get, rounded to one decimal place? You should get 49.8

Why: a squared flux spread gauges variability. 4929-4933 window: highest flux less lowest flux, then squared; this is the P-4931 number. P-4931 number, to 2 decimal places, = 0.16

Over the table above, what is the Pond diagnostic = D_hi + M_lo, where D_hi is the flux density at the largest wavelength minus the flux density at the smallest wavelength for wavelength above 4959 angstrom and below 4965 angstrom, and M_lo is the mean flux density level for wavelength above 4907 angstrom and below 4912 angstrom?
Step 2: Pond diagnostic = 15.3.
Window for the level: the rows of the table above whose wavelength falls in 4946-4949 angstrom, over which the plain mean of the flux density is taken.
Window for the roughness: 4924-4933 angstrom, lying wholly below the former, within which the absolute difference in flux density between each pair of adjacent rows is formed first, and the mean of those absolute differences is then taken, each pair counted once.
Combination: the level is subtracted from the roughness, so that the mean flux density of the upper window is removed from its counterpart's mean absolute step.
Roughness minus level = -16.9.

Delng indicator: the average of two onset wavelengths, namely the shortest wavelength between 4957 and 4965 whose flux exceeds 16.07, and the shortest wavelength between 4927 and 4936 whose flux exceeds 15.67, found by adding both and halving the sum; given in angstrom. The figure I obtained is 4942.4 angstrom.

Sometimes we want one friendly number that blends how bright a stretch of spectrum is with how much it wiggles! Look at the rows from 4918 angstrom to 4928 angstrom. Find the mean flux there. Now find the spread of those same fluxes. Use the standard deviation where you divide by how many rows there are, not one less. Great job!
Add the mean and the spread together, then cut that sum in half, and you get 7.9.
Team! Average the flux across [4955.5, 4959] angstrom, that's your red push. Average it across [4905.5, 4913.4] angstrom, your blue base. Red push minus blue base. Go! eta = 0.79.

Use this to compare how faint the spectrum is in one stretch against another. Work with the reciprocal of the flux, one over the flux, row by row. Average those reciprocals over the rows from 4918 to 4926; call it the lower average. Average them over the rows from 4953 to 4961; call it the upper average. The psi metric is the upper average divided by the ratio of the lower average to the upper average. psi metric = 0.056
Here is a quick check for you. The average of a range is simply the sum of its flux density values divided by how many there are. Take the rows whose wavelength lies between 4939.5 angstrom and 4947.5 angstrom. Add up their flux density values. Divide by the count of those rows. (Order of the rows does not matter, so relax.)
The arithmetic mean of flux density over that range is 16.8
